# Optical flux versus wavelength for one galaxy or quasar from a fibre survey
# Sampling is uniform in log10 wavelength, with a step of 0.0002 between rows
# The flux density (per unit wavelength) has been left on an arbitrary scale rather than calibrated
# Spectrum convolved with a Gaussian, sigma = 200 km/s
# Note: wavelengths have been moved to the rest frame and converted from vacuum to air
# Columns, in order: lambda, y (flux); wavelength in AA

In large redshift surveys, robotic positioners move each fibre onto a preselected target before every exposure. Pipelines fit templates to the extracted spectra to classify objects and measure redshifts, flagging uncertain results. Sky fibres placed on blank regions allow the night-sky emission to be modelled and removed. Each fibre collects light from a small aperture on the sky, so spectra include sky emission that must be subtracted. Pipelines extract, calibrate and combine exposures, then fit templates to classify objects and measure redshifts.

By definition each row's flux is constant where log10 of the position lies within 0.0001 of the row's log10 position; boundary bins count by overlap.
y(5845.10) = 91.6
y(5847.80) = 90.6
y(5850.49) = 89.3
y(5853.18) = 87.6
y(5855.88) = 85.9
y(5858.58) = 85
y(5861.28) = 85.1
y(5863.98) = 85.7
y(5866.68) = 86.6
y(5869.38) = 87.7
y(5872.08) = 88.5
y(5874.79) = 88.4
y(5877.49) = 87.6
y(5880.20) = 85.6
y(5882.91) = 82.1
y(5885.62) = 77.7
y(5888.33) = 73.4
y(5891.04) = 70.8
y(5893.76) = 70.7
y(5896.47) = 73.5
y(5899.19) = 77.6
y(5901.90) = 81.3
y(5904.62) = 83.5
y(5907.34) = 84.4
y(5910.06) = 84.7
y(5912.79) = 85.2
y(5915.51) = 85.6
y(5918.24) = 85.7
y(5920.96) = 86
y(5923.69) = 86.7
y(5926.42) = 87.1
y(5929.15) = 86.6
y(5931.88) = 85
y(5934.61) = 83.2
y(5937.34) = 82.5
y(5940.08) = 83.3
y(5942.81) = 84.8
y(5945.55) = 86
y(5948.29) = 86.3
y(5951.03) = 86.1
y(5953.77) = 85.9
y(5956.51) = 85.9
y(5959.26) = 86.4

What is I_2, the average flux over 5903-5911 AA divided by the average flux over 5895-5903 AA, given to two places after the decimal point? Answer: 1.09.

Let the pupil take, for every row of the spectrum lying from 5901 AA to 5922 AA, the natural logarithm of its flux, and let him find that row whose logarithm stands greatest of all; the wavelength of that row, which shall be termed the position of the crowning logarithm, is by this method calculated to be 5920.96 AA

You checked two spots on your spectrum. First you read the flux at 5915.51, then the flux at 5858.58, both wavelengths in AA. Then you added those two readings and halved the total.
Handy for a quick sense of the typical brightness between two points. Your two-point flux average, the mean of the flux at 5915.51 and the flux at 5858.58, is 85.3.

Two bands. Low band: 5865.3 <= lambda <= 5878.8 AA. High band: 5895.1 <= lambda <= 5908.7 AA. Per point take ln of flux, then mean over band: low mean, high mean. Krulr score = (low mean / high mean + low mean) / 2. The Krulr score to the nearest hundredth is 2.75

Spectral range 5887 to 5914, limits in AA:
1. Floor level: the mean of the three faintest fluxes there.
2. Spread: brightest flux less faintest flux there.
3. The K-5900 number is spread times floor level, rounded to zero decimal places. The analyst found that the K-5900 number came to 1039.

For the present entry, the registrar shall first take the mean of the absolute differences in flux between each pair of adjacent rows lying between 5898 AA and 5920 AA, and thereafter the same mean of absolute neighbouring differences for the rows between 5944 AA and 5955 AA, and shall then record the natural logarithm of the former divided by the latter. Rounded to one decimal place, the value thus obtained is 1.6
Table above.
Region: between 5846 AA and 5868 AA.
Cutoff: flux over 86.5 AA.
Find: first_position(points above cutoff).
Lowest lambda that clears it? 5847.80 AA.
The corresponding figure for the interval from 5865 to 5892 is 5866.68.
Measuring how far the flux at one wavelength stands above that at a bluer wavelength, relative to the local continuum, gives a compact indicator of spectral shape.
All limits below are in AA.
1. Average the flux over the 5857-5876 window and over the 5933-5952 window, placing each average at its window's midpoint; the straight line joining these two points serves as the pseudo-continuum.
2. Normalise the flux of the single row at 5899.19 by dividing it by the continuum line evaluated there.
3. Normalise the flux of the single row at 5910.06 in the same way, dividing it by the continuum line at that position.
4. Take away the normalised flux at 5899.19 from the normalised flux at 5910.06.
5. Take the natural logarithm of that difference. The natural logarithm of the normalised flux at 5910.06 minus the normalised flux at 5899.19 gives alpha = -2.5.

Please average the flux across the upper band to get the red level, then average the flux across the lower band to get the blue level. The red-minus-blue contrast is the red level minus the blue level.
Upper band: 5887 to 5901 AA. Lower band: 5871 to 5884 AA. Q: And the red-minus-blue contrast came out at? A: -13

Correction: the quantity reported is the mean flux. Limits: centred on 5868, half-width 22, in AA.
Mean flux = 85.4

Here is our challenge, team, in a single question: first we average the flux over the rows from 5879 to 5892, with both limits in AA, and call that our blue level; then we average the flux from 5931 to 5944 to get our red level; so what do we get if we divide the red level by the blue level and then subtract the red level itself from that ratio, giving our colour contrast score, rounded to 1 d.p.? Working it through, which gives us -82.7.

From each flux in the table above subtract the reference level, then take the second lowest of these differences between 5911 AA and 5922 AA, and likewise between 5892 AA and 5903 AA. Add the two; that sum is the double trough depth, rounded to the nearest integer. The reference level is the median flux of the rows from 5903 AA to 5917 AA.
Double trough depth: -10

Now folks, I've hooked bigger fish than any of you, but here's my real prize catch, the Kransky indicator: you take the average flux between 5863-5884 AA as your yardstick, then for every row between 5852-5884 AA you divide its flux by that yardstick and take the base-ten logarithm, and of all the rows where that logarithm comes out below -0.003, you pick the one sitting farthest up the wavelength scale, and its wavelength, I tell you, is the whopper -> 5882.91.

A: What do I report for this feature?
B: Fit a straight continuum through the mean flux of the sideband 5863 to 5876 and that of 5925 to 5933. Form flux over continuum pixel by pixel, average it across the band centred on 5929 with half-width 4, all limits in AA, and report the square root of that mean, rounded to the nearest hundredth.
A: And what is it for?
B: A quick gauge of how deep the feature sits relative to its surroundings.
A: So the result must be 1.00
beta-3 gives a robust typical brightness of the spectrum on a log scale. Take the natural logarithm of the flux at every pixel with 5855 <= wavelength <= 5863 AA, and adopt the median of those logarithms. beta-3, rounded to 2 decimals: 4.44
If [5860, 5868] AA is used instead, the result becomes 4.45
